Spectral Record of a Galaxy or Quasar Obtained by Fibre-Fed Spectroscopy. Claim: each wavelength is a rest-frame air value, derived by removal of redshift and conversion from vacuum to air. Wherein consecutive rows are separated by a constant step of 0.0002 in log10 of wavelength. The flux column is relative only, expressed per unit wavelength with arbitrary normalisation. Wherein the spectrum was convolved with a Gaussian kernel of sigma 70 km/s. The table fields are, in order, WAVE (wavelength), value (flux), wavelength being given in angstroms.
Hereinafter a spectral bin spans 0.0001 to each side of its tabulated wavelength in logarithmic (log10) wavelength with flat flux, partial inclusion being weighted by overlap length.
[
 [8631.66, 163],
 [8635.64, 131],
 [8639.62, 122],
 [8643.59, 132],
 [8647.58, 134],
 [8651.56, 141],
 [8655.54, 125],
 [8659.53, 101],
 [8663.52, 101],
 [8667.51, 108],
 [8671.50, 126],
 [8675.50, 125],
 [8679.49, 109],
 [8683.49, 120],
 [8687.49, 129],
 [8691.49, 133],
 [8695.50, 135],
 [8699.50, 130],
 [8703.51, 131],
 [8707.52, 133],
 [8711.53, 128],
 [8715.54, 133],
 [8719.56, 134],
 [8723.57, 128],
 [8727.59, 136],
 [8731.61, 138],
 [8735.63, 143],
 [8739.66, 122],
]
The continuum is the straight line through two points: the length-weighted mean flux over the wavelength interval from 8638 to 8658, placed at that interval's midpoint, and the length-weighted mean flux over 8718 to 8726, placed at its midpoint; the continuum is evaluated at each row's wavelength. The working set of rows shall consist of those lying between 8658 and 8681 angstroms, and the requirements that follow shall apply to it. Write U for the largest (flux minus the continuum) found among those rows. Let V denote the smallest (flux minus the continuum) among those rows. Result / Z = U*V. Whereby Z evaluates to 135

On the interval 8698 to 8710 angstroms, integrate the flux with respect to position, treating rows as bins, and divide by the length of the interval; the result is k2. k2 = 131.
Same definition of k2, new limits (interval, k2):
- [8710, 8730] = 132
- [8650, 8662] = 121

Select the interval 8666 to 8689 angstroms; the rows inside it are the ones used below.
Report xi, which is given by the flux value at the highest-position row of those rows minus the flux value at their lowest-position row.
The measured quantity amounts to 21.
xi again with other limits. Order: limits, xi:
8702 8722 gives 3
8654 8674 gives 1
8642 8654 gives 9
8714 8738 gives 10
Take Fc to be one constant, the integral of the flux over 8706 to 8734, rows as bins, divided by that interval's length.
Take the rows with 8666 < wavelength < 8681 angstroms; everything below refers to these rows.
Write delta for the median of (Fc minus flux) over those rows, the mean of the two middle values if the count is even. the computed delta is 16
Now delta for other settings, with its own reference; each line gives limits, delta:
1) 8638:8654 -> 0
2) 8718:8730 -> -1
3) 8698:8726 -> 2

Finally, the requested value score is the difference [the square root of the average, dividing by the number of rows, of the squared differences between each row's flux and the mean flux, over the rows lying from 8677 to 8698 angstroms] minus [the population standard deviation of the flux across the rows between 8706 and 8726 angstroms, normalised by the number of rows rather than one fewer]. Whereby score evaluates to 7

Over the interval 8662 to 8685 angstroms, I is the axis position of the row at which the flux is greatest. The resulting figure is 8671.50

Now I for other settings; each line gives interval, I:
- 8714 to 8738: 8735.63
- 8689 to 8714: 8695.50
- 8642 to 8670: 8651.56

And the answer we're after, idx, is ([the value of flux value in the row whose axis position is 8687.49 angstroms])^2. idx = 16641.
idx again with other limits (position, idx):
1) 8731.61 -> 19044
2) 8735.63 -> 20449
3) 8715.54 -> 17689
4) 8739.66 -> 14884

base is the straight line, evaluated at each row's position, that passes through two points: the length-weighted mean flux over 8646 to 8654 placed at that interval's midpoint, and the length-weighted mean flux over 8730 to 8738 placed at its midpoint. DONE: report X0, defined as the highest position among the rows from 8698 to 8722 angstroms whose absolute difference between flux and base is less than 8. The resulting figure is 8719.56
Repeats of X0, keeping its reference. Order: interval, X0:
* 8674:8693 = 8691.49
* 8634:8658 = 8651.56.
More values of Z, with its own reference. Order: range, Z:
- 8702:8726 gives -9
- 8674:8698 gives -90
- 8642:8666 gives -314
